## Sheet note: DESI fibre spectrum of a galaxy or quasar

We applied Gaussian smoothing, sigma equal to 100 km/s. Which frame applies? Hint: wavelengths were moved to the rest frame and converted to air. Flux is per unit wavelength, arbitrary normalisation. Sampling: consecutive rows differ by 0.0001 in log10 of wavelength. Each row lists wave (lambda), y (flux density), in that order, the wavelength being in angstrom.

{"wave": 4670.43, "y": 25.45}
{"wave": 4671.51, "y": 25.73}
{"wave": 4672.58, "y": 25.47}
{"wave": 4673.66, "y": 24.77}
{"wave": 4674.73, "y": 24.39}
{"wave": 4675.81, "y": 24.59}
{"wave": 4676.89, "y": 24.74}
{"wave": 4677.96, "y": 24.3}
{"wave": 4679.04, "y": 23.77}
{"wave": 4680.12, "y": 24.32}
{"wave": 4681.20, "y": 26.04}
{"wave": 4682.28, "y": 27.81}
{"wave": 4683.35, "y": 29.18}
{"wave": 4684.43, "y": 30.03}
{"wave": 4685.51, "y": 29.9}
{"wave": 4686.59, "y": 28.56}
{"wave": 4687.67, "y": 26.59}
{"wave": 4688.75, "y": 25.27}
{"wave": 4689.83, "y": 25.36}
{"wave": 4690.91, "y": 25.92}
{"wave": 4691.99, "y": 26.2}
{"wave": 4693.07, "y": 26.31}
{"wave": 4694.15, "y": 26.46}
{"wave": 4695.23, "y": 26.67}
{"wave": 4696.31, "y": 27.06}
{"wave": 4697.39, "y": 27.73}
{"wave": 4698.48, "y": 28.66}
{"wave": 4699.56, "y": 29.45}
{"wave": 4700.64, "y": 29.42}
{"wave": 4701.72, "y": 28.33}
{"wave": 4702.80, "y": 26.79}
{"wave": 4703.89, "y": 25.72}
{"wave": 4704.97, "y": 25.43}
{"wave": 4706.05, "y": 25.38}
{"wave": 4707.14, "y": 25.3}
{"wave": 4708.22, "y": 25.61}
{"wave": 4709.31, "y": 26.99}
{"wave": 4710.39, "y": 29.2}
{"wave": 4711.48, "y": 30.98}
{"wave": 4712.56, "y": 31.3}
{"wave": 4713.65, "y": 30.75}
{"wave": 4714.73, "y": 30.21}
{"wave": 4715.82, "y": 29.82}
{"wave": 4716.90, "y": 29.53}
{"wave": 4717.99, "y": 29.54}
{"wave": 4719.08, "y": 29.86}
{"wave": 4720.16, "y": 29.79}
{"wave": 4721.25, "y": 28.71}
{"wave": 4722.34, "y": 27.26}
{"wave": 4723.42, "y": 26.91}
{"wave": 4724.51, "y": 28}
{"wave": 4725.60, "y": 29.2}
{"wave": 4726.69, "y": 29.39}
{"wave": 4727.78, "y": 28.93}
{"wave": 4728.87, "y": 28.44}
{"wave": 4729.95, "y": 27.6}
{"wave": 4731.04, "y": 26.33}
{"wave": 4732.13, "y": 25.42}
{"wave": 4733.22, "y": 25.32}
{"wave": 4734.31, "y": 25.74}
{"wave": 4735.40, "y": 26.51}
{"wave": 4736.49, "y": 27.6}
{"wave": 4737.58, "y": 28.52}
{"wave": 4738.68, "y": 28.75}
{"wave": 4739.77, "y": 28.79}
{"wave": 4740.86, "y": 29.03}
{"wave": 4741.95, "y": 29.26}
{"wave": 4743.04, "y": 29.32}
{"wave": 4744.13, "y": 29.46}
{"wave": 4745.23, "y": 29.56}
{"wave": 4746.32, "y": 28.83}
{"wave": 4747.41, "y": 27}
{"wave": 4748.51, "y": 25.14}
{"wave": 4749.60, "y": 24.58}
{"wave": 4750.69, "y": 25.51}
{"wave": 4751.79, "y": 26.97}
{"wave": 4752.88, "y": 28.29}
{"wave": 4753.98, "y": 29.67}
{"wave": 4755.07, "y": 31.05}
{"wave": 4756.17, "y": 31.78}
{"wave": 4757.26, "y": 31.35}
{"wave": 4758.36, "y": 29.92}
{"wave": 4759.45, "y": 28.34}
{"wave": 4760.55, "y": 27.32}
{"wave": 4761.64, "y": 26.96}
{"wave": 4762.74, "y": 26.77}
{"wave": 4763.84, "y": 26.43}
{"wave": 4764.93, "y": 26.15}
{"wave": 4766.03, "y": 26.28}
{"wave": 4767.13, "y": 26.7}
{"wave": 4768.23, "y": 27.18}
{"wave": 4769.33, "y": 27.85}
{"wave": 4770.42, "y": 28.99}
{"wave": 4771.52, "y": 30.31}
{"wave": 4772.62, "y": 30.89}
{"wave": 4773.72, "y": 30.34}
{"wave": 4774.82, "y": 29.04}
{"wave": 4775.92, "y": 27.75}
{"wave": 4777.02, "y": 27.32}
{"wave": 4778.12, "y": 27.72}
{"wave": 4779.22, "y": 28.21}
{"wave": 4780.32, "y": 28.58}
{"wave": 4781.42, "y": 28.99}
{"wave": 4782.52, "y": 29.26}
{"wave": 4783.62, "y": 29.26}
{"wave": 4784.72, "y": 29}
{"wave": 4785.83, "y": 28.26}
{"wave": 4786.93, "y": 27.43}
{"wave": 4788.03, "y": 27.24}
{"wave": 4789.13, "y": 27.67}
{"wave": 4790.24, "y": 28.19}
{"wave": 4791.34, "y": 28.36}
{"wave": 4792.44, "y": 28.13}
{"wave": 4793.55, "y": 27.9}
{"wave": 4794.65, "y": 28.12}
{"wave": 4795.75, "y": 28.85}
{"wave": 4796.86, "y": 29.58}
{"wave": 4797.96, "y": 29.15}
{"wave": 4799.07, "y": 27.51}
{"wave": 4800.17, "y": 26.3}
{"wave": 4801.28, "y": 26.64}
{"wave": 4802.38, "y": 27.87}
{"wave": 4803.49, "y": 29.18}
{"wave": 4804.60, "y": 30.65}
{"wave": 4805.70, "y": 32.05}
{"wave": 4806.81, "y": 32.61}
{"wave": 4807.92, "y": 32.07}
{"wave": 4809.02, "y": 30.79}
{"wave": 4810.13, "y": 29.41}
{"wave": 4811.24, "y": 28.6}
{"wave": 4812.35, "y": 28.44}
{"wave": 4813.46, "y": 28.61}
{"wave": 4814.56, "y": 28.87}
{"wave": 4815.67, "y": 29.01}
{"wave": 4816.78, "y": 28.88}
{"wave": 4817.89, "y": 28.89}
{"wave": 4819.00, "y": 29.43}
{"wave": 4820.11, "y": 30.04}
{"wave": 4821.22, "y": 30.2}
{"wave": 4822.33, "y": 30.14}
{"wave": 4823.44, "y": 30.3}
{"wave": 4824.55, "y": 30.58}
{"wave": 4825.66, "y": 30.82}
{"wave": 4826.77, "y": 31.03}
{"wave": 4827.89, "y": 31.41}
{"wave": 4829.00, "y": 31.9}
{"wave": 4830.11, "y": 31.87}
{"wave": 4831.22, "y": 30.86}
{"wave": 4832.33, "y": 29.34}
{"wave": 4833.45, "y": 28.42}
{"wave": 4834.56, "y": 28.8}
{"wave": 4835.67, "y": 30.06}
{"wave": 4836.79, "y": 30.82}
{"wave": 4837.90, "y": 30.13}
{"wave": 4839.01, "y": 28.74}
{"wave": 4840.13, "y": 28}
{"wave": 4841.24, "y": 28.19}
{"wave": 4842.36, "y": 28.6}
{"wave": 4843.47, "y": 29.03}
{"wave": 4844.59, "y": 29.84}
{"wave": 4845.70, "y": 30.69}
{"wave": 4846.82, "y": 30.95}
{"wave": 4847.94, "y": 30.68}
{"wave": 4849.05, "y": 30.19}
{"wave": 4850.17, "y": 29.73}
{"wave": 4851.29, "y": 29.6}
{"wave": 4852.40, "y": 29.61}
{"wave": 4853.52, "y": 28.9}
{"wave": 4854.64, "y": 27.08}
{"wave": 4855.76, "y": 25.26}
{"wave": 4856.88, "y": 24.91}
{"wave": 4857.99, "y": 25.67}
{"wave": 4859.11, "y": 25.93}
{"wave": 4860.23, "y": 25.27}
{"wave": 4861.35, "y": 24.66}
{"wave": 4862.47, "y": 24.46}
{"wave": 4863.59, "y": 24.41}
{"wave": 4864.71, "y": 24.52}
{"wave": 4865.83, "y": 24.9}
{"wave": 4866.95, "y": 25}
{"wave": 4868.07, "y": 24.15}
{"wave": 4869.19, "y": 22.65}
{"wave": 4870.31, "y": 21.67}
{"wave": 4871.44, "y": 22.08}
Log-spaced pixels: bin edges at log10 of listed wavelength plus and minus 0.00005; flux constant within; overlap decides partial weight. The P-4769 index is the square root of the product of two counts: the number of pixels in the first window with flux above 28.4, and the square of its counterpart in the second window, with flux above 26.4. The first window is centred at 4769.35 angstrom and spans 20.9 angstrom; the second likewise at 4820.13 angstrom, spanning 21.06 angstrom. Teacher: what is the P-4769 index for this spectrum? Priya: 42.5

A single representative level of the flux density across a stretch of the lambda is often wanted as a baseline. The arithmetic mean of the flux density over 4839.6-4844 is 28.5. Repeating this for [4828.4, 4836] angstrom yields 30.2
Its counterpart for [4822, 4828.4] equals 30.7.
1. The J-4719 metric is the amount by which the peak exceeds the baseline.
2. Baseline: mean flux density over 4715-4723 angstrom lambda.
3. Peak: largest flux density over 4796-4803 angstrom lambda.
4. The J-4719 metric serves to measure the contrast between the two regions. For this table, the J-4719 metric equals 0.4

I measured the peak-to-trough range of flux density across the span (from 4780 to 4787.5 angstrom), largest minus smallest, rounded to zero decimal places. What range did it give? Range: 2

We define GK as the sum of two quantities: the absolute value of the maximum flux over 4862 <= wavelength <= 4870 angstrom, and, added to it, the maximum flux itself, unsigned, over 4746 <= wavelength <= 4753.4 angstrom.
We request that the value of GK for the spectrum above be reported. 54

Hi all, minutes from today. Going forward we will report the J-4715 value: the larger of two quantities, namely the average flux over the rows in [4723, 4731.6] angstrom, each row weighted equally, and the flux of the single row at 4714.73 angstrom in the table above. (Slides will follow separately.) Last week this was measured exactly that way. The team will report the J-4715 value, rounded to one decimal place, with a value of 30.2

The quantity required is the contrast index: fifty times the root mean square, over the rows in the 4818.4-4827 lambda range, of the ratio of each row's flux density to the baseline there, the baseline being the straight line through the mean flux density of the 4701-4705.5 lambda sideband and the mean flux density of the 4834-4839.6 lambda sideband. 51.6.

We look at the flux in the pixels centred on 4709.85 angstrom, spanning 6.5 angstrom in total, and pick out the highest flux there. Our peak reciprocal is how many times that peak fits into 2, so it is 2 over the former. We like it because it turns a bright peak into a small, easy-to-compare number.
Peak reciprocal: 0.064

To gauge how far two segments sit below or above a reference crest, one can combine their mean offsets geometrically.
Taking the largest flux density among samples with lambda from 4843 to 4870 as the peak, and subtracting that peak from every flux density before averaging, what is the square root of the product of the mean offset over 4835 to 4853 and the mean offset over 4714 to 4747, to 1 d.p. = 1.8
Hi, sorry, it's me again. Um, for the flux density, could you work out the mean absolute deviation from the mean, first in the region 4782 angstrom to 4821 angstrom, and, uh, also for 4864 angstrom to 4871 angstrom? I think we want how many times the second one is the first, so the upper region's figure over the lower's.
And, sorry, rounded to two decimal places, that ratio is 1.09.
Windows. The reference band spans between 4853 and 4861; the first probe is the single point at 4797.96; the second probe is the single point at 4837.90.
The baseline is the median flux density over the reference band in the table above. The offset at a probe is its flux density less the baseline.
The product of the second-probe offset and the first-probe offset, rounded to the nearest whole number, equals 16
